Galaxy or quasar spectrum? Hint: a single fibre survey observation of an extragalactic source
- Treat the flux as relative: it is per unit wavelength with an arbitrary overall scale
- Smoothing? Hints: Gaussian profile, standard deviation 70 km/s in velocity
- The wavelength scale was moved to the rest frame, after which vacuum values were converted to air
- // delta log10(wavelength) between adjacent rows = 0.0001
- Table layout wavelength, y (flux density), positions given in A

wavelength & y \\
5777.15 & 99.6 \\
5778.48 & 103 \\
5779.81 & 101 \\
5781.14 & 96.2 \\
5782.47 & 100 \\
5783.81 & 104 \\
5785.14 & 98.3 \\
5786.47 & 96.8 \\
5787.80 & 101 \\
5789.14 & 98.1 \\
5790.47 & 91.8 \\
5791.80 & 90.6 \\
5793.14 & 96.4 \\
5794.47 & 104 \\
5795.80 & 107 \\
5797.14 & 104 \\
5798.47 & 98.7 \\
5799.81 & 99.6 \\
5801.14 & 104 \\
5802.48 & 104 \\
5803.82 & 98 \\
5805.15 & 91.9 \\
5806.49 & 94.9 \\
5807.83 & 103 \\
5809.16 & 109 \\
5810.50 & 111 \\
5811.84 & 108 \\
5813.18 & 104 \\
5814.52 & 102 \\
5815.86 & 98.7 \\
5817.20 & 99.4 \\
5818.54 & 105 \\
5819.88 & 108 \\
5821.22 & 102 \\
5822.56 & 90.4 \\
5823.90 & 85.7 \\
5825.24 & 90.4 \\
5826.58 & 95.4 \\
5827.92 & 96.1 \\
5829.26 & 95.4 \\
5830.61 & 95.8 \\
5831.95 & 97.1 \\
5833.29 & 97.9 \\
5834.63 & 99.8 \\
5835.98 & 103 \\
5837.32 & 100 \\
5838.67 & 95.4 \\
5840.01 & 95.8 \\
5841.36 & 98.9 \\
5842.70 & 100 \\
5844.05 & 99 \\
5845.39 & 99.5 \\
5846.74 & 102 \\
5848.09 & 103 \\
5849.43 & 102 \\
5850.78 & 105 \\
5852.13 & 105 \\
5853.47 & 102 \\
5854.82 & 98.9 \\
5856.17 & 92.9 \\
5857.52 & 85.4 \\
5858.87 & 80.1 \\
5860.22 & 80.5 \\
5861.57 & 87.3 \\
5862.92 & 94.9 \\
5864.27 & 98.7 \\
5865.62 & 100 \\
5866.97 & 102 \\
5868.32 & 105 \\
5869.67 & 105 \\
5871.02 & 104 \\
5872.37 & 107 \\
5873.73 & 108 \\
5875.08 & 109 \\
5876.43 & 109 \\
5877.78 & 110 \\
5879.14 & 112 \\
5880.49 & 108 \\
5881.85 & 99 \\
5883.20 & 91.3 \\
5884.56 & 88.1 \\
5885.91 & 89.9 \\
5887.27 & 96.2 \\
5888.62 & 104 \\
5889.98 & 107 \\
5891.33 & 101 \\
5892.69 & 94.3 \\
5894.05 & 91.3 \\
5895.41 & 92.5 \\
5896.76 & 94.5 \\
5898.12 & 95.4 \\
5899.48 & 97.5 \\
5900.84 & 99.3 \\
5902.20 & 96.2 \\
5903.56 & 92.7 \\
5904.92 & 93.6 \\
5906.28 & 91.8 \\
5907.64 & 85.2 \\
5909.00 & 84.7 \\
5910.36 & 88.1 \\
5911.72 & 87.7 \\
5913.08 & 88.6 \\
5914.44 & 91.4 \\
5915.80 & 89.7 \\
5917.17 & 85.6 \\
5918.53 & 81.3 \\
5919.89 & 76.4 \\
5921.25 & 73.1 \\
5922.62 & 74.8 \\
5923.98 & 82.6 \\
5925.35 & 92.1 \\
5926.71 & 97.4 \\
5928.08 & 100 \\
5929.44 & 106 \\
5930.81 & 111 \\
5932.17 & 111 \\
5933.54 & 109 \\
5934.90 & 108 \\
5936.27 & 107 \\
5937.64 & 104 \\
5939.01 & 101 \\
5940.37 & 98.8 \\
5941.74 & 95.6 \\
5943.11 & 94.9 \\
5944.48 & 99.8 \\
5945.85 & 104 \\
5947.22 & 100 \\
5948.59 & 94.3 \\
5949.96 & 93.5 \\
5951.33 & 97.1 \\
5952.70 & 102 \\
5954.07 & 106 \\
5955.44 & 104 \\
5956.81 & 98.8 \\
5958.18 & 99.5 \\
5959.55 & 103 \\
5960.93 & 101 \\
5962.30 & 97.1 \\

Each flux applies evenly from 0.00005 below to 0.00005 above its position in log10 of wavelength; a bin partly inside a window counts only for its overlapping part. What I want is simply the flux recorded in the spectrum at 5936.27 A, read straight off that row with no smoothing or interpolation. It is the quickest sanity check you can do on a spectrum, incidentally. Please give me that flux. 107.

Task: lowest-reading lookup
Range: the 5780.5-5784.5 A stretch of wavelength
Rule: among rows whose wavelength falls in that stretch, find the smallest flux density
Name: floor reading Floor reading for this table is 96.2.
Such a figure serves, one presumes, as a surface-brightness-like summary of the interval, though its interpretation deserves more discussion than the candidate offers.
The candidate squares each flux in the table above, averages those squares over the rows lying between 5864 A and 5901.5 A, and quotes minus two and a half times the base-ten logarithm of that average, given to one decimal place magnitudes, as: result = -10.0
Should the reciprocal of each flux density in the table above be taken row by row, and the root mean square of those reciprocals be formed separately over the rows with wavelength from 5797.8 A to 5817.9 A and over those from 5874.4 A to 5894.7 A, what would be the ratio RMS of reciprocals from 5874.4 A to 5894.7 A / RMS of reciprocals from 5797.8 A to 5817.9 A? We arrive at 1.017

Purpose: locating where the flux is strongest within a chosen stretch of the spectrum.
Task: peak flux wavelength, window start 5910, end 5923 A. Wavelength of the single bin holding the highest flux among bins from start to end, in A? 5914.44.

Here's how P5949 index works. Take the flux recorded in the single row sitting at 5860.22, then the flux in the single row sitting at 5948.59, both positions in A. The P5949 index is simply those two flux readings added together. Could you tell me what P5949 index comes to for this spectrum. 175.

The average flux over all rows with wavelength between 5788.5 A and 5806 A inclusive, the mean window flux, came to 99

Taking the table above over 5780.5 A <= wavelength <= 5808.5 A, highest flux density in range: 107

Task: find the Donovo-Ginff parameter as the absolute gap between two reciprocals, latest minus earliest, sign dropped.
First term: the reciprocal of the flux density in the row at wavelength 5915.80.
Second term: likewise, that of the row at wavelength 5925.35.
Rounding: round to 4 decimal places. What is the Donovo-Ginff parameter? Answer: 0.0003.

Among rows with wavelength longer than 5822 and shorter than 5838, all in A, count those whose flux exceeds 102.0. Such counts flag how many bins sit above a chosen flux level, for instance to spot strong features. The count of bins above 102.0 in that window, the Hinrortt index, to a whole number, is 1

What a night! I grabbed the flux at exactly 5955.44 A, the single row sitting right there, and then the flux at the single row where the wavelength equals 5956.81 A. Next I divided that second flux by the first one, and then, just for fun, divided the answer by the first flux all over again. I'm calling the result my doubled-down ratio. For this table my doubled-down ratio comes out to 0.0091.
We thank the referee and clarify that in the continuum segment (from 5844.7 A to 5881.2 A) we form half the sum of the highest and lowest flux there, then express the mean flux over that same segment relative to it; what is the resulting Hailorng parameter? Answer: 1.05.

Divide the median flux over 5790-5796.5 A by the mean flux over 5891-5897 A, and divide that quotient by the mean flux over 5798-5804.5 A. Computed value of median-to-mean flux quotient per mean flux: 0.0101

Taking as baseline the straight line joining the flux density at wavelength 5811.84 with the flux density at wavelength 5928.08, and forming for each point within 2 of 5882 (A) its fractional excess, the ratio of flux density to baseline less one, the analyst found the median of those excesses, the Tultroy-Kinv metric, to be -0.04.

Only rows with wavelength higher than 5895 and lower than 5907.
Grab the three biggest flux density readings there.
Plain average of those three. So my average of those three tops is 98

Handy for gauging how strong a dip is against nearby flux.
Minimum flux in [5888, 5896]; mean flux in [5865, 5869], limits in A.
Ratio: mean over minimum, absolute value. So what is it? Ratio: 1.12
